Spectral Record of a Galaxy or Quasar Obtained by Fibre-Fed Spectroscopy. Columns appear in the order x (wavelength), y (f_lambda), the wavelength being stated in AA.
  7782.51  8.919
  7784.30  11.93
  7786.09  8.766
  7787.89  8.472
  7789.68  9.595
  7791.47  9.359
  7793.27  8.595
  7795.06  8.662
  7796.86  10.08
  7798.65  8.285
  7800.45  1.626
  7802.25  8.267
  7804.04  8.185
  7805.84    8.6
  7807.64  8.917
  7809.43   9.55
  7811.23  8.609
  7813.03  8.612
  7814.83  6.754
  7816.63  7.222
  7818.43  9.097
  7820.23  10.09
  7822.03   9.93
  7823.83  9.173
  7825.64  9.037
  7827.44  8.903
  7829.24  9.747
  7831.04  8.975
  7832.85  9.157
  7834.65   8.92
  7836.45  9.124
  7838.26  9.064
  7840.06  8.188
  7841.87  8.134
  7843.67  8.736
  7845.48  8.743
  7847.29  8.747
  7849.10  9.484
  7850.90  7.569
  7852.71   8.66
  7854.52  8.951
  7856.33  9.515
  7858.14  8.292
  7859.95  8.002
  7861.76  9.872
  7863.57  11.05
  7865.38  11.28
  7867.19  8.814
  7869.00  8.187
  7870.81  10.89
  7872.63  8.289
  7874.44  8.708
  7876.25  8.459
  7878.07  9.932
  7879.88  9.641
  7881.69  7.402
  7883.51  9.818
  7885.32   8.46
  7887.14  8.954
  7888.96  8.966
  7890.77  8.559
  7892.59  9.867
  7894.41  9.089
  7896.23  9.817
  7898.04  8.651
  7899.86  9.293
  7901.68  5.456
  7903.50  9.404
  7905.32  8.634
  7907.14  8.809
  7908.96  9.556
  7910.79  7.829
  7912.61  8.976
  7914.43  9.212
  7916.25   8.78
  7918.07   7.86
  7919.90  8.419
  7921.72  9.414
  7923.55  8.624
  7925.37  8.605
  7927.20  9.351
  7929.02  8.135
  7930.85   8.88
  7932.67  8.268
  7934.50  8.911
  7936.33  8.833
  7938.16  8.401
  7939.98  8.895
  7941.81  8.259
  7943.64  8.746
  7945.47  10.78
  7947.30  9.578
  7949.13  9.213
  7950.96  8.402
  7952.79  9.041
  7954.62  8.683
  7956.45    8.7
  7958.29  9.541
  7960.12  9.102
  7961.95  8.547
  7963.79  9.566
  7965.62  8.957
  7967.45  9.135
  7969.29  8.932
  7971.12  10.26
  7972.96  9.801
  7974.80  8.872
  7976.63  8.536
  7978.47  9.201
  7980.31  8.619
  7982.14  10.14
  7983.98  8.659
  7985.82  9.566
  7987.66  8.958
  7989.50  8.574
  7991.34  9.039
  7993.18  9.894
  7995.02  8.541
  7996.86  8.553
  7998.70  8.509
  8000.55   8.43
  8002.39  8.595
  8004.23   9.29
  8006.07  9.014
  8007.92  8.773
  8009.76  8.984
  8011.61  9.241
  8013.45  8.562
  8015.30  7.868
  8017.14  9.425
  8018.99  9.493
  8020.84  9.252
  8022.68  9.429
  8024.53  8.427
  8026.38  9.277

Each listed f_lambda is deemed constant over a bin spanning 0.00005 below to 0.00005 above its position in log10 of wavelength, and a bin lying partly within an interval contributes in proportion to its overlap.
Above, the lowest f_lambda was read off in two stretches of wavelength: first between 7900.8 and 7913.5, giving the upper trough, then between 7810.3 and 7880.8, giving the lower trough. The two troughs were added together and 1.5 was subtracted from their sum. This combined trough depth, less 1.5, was 10.7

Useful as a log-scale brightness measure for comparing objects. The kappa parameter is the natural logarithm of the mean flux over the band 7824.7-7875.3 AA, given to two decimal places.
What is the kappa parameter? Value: 2.20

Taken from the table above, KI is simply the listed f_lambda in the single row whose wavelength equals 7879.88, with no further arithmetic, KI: 9.641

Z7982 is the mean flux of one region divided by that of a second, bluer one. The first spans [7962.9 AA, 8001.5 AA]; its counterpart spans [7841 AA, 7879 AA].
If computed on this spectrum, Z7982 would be 1.00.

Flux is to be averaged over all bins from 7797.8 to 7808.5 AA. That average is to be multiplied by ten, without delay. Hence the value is 73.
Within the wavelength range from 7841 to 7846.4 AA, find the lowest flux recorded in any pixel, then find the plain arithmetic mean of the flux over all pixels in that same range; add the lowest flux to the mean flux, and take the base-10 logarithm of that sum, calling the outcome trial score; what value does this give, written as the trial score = 1.222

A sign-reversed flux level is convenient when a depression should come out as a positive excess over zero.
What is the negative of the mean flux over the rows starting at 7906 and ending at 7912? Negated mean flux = -8.73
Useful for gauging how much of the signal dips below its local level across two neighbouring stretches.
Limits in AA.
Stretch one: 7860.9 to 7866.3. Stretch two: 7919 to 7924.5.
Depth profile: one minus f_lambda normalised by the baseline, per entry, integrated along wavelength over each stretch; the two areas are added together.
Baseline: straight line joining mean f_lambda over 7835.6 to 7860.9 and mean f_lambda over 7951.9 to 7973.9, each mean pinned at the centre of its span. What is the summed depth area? -1.1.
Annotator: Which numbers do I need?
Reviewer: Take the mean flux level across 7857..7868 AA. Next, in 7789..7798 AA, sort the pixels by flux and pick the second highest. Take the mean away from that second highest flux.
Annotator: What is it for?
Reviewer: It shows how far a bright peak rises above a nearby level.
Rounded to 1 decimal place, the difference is 0.0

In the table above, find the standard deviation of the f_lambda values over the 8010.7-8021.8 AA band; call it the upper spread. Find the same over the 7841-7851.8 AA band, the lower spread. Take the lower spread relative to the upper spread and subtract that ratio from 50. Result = 49.0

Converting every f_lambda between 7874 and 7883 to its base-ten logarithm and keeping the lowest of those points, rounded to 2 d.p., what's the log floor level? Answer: 0.87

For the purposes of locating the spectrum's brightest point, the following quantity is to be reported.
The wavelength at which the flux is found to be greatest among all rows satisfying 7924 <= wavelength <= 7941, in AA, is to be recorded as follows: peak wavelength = 7927.20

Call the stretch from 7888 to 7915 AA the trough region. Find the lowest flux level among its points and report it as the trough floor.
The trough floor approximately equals 5.456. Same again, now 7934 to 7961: 8.259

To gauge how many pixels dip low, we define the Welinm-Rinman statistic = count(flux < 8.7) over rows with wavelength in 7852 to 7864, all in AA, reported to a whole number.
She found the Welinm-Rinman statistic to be 3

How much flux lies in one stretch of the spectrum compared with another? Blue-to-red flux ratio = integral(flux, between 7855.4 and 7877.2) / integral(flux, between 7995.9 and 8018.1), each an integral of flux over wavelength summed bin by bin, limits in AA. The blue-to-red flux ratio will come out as 1.039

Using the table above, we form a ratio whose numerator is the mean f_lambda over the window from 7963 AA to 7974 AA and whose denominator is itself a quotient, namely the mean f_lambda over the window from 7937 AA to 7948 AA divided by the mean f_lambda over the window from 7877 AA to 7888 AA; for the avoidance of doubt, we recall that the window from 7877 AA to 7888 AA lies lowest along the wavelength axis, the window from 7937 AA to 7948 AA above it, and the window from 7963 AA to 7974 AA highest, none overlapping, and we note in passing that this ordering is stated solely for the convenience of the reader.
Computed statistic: 9.4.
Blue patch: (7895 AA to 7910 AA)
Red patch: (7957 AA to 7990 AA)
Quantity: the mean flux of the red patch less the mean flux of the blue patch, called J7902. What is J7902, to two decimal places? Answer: 0.46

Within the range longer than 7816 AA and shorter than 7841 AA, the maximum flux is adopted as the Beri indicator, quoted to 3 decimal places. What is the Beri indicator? 10.090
